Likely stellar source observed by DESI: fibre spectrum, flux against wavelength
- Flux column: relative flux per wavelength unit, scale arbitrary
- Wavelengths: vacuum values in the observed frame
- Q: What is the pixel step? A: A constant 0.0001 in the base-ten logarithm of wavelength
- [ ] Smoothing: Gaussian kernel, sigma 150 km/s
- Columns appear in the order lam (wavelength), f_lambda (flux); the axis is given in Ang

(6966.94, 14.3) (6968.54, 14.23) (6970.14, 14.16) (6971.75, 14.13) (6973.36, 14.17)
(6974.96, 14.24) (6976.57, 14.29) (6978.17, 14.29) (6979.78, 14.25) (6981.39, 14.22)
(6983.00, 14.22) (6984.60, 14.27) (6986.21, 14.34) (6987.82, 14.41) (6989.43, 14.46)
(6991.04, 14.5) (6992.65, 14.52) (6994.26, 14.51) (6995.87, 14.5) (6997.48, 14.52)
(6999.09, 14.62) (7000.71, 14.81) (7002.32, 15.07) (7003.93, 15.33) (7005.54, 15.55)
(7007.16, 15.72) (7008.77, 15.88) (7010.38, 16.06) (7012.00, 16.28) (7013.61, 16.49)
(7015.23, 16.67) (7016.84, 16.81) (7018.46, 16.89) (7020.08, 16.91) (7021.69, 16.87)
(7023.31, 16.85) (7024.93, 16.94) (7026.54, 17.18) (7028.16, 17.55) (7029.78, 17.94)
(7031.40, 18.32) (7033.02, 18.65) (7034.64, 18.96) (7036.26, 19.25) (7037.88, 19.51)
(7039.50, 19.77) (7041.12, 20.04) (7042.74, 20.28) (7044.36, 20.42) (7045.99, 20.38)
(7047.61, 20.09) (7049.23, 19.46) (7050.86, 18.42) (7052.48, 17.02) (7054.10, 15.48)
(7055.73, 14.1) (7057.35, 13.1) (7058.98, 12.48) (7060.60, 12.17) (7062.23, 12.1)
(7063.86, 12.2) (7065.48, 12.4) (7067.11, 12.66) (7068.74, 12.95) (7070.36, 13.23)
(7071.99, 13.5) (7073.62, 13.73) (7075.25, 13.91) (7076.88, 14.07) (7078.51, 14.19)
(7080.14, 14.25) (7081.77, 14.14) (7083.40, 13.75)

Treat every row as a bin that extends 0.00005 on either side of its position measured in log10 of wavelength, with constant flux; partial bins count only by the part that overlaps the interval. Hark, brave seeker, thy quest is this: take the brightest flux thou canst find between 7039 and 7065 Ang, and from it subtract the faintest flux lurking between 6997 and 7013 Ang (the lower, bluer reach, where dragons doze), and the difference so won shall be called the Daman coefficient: 5.9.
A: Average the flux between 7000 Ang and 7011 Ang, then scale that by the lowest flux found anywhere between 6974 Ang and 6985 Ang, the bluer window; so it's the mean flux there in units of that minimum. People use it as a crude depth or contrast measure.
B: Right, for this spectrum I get 1.1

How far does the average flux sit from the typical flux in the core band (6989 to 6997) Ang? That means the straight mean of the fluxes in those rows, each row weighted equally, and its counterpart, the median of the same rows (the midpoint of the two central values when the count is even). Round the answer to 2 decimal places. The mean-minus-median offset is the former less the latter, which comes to 0.00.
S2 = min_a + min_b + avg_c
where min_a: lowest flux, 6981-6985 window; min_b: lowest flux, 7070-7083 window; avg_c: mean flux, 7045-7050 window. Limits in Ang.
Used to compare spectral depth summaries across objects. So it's 47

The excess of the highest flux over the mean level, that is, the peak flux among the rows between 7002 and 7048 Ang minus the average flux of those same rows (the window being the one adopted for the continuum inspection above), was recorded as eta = 2.7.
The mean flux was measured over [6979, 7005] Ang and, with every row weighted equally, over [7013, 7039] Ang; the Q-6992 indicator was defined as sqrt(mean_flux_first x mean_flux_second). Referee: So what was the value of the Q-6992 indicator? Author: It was 16.0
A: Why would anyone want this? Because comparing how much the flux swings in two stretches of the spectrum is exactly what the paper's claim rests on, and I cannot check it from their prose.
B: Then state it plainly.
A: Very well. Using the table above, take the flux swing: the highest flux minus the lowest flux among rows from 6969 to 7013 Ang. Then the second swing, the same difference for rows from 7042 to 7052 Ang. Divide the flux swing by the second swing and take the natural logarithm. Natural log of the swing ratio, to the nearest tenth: 0.1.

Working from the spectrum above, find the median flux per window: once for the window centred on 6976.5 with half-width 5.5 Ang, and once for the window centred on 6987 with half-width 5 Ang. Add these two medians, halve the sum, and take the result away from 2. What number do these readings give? -12.3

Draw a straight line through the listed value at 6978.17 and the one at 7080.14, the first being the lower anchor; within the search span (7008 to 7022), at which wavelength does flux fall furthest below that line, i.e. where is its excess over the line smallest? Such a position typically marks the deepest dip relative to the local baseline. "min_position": 7008.77 Ang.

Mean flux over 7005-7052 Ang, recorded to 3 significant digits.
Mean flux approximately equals 17.9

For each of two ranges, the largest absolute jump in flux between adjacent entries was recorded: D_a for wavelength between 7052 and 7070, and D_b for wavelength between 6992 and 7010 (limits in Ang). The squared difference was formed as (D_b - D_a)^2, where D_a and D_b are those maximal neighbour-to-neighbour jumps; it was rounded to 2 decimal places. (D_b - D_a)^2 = 1.64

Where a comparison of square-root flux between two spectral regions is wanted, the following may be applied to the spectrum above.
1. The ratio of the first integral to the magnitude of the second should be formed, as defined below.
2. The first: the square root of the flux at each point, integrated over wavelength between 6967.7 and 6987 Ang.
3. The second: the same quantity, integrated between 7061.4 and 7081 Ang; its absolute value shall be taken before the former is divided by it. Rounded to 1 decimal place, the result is 1.0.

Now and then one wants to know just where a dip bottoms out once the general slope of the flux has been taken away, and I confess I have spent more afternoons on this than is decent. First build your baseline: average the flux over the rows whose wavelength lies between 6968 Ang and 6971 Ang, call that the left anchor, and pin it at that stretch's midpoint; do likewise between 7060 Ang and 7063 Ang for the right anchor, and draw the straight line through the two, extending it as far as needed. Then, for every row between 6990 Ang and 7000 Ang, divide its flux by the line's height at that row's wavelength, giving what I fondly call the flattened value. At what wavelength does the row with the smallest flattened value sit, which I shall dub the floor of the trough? 6991.04 Ang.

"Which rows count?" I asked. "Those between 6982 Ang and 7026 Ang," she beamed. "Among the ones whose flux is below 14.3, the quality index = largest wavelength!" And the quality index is 6984.60 Ang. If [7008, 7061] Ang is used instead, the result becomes 7060.60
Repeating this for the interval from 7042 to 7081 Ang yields 7080.14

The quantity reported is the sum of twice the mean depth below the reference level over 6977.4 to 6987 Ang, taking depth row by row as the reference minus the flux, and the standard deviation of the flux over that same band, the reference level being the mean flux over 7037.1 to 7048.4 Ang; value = 12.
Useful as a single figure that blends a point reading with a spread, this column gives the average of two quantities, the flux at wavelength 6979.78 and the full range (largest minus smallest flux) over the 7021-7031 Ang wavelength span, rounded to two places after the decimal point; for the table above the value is 7.67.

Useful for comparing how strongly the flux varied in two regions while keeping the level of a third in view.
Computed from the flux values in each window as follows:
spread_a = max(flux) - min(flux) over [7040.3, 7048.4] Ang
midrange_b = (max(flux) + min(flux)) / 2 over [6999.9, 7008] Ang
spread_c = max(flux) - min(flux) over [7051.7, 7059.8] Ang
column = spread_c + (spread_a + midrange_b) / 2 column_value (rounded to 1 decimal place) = 12.4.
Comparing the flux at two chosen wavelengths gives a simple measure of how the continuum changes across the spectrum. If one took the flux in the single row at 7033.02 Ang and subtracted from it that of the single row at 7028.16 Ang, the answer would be 1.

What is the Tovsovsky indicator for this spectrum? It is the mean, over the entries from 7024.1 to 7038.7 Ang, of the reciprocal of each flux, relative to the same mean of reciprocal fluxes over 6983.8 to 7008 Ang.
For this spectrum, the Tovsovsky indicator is 0.81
